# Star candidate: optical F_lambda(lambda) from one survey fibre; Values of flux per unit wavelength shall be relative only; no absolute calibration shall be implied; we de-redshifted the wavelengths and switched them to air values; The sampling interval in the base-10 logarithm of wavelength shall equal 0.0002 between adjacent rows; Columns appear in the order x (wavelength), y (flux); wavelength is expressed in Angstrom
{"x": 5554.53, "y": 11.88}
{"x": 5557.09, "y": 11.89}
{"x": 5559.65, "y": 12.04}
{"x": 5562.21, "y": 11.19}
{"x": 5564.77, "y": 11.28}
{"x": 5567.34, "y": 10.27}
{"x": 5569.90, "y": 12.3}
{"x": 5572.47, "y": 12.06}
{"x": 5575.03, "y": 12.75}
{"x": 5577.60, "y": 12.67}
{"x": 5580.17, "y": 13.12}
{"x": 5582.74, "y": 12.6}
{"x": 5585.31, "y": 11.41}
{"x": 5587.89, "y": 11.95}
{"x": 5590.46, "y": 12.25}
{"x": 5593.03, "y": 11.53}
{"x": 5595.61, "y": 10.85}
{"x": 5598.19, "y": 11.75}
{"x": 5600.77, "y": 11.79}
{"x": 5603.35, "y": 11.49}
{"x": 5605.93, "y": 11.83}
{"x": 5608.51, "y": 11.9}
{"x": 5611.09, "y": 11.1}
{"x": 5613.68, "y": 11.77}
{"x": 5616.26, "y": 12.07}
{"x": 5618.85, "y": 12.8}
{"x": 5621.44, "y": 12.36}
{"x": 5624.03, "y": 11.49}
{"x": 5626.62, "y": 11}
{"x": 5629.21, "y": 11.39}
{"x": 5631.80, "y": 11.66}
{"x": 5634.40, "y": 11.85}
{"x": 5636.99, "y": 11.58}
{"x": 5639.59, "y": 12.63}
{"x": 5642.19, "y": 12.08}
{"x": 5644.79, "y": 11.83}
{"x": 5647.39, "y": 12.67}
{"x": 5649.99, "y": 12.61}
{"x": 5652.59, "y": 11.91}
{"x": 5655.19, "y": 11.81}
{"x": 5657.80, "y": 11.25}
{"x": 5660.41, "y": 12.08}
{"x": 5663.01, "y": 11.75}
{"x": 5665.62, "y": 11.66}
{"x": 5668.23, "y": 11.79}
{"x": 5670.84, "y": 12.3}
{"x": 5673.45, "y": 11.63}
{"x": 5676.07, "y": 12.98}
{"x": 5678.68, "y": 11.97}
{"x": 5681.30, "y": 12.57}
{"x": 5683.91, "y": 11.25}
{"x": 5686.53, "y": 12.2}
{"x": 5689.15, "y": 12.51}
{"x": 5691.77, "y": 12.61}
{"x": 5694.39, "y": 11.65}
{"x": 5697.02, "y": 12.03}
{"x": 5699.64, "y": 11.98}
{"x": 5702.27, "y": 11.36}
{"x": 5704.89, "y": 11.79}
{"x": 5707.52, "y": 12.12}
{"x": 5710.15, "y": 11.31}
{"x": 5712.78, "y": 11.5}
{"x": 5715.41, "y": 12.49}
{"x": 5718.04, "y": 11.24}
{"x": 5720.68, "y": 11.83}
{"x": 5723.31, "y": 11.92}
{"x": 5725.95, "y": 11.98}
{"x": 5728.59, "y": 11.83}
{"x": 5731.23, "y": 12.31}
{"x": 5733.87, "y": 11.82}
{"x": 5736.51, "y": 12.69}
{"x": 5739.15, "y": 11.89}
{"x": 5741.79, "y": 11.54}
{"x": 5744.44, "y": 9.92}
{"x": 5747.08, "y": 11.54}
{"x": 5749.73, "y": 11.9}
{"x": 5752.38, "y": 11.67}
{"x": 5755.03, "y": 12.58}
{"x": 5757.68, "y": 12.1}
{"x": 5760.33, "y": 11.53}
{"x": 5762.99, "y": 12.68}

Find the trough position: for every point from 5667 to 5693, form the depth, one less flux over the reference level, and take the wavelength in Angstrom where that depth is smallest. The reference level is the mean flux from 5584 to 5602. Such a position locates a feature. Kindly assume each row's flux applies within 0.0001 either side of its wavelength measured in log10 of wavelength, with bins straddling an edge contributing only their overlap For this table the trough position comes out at 5676.07 Angstrom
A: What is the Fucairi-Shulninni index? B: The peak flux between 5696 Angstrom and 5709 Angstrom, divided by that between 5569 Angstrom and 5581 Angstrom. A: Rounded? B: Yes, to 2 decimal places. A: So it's 0.92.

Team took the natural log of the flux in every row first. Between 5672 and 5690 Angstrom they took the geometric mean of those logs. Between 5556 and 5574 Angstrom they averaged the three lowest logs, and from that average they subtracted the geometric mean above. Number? -0.11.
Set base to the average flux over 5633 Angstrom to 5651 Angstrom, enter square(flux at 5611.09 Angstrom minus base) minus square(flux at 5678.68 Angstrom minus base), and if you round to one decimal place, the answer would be 1.1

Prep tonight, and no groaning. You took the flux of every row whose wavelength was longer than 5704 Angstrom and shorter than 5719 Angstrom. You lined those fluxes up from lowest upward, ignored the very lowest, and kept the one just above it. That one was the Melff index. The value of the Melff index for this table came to 11.31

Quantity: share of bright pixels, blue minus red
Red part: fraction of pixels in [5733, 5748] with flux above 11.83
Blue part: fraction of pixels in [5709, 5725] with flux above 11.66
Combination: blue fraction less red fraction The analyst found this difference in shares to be 0.17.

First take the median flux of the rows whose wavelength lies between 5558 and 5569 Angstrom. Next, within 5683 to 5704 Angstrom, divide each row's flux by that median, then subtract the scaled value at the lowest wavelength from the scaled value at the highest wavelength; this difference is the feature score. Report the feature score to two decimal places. 0.01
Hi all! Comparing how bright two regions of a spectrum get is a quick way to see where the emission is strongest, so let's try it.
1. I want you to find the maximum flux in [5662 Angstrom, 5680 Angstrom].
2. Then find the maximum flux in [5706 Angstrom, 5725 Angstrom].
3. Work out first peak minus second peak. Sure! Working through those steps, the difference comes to 0.49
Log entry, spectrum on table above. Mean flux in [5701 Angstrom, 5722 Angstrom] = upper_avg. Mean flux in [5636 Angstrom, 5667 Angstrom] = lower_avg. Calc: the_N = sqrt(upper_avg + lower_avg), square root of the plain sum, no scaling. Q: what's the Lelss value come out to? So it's 4.87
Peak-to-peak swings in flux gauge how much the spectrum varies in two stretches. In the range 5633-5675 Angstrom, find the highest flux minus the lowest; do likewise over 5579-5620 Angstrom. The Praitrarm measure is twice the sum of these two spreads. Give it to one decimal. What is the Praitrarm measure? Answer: 7.4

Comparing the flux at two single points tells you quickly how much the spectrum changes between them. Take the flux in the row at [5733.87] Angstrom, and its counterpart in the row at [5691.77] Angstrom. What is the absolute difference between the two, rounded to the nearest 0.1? 0.8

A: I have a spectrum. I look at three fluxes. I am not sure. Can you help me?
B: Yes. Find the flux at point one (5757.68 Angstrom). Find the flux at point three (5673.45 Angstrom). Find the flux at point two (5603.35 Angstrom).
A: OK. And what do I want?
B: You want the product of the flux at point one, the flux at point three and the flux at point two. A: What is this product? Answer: 1617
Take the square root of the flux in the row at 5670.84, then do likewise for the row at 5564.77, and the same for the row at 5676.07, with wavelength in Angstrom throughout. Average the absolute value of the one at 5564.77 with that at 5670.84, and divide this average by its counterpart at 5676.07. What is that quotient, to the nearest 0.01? 0.95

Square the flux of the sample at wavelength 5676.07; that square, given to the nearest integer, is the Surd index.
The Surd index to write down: 168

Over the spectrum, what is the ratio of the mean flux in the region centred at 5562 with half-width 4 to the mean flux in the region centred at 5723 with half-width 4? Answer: 0.97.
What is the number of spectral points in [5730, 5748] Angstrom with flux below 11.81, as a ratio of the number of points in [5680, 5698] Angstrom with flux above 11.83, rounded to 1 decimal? 0.6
